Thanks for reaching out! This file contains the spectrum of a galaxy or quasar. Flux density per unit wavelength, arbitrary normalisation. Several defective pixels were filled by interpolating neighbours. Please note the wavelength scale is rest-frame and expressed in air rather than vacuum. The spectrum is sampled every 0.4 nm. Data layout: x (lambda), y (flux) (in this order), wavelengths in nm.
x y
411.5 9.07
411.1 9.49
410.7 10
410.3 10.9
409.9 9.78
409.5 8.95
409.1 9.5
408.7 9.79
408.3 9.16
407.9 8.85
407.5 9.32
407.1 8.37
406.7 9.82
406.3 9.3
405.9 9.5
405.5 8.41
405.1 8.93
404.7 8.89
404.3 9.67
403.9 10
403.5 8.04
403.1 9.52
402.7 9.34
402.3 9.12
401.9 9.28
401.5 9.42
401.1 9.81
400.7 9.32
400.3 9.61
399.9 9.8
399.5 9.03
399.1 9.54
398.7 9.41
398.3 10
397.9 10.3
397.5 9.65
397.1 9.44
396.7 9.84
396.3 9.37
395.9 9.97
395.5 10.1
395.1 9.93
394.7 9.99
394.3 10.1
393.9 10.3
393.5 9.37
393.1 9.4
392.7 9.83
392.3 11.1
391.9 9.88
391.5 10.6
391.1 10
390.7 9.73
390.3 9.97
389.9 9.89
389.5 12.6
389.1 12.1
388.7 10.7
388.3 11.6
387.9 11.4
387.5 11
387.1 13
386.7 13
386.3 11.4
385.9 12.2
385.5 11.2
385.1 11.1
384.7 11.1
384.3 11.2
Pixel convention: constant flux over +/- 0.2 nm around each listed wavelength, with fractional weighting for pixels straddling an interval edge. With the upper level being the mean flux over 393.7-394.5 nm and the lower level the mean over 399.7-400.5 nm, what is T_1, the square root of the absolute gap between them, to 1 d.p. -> 0.7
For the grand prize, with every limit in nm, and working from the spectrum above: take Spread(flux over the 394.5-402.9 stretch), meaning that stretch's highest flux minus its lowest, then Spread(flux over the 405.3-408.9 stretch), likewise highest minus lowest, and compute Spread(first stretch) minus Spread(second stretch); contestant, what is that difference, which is -0.18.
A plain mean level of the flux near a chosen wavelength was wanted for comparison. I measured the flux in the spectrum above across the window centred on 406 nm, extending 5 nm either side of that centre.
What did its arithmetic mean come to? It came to 9.3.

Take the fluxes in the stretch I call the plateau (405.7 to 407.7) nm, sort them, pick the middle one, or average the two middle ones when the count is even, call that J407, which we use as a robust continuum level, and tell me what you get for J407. 9.3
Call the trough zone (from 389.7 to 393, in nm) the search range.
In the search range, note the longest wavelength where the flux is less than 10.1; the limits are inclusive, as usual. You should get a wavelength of 392.7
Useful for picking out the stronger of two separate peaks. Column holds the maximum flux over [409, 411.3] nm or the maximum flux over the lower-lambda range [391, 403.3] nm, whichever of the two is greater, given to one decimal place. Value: 11.1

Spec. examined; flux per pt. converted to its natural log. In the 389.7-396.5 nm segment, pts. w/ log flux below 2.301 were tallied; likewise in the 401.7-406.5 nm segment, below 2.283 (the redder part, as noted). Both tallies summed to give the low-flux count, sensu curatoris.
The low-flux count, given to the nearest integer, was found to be 21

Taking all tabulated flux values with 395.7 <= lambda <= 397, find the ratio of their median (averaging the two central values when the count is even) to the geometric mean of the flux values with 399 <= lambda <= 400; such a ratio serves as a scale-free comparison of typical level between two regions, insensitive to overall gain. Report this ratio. 1.04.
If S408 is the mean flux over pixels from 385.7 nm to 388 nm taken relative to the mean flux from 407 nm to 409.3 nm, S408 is 1.31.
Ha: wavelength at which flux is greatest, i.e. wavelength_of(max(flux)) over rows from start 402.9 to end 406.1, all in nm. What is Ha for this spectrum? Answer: 403.9 nm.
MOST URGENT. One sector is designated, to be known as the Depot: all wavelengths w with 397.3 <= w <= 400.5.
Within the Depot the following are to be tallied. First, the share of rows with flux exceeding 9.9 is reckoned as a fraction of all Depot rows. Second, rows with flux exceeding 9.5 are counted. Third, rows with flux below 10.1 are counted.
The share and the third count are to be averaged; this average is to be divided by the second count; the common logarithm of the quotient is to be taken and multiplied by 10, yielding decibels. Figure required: -2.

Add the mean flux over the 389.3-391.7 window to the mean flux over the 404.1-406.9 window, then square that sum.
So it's 387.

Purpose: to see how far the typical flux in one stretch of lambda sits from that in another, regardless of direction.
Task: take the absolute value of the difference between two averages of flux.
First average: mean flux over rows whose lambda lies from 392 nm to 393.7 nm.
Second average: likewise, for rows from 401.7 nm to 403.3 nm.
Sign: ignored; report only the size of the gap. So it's 0.6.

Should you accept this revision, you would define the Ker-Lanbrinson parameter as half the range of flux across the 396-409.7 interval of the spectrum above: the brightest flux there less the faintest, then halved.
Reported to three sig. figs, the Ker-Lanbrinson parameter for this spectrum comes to 1.13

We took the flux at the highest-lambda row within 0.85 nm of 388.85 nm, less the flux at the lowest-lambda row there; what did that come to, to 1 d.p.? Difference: 1.0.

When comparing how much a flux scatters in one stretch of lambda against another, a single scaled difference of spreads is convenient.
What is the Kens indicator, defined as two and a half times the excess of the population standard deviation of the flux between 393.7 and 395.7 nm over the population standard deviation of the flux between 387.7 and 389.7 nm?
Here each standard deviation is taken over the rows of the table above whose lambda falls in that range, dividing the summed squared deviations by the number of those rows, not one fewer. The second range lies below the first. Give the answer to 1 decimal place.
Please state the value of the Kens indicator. -1.3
